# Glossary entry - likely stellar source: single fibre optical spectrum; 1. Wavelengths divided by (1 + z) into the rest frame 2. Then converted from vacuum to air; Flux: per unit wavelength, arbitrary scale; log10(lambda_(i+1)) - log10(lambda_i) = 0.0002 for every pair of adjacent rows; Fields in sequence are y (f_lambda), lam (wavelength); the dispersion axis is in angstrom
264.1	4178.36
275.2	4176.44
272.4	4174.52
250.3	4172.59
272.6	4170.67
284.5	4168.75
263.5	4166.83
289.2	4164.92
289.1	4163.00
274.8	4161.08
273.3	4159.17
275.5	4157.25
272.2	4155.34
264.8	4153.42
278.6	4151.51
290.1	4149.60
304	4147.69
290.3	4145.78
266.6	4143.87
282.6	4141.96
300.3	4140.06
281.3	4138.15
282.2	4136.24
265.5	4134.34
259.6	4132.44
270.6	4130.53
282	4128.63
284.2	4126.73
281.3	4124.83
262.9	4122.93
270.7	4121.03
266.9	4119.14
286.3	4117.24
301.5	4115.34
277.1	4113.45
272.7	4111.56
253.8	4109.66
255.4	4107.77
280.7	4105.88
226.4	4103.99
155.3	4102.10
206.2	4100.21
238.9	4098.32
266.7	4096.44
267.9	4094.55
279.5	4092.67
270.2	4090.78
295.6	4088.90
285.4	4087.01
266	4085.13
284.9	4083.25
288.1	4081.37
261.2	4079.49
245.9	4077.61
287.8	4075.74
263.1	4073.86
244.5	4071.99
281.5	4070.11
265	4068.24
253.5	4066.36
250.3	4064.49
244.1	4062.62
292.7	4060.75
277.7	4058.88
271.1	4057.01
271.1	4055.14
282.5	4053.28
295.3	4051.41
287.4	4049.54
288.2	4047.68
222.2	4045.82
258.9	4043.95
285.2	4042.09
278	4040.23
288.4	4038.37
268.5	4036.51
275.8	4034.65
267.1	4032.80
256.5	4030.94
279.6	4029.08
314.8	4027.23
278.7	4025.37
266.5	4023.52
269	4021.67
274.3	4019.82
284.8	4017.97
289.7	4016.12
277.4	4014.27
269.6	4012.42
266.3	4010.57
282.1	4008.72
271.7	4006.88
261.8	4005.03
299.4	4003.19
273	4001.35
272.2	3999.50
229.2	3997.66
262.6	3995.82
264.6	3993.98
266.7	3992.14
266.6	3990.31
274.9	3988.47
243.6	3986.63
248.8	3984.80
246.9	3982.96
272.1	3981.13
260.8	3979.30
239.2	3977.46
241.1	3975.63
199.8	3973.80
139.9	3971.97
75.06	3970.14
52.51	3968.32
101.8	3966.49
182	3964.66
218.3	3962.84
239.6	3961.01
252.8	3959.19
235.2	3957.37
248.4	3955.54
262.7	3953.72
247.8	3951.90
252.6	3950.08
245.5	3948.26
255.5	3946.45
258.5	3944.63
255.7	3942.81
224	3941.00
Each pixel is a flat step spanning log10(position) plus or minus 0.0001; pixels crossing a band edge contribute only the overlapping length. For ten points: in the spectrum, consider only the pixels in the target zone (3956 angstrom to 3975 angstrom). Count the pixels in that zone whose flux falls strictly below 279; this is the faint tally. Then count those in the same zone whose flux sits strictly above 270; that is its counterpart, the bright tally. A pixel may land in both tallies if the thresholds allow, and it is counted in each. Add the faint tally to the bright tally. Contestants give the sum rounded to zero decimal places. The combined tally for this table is 10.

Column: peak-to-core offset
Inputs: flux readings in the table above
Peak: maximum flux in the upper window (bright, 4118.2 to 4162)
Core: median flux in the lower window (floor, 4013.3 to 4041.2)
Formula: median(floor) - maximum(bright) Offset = -27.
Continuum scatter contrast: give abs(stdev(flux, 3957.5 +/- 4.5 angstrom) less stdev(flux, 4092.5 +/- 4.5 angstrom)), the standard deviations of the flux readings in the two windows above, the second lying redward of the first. 1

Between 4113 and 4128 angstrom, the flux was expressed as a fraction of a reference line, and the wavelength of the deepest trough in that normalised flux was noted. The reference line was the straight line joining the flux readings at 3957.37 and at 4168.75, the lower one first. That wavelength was 4122.93 angstrom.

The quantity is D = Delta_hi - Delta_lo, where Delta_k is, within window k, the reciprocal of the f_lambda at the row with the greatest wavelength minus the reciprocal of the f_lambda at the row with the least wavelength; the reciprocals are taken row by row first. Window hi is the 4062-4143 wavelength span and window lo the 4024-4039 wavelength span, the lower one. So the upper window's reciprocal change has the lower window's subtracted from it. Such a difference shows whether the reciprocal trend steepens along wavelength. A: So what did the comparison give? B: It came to -0.0004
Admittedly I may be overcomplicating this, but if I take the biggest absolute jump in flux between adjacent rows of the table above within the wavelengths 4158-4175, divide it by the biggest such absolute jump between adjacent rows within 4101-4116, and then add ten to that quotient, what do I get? 10.4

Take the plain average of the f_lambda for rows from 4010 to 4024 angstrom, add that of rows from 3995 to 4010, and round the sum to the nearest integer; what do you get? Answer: 544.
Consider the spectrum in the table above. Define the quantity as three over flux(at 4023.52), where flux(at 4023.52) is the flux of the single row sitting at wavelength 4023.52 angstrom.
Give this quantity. 0.0113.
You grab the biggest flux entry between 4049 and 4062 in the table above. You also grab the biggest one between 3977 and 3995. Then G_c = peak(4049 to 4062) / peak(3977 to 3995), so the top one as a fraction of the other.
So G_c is 1.07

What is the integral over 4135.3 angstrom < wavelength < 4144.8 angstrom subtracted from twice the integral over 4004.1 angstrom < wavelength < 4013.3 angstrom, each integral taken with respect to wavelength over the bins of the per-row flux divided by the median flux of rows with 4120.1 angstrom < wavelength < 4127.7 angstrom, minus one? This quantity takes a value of -0.6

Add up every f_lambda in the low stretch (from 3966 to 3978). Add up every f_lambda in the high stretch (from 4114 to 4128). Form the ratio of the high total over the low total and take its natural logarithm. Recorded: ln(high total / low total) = 0.62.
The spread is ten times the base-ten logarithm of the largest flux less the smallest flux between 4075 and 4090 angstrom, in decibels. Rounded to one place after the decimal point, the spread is 17.0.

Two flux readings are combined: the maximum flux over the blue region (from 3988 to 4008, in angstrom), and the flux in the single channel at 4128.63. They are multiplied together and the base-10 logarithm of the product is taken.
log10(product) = 4.927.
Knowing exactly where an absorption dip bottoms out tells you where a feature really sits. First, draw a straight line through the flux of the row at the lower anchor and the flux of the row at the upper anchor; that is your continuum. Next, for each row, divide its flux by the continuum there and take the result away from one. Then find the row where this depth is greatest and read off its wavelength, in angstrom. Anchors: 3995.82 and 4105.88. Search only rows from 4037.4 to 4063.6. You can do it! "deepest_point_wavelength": 4045.82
